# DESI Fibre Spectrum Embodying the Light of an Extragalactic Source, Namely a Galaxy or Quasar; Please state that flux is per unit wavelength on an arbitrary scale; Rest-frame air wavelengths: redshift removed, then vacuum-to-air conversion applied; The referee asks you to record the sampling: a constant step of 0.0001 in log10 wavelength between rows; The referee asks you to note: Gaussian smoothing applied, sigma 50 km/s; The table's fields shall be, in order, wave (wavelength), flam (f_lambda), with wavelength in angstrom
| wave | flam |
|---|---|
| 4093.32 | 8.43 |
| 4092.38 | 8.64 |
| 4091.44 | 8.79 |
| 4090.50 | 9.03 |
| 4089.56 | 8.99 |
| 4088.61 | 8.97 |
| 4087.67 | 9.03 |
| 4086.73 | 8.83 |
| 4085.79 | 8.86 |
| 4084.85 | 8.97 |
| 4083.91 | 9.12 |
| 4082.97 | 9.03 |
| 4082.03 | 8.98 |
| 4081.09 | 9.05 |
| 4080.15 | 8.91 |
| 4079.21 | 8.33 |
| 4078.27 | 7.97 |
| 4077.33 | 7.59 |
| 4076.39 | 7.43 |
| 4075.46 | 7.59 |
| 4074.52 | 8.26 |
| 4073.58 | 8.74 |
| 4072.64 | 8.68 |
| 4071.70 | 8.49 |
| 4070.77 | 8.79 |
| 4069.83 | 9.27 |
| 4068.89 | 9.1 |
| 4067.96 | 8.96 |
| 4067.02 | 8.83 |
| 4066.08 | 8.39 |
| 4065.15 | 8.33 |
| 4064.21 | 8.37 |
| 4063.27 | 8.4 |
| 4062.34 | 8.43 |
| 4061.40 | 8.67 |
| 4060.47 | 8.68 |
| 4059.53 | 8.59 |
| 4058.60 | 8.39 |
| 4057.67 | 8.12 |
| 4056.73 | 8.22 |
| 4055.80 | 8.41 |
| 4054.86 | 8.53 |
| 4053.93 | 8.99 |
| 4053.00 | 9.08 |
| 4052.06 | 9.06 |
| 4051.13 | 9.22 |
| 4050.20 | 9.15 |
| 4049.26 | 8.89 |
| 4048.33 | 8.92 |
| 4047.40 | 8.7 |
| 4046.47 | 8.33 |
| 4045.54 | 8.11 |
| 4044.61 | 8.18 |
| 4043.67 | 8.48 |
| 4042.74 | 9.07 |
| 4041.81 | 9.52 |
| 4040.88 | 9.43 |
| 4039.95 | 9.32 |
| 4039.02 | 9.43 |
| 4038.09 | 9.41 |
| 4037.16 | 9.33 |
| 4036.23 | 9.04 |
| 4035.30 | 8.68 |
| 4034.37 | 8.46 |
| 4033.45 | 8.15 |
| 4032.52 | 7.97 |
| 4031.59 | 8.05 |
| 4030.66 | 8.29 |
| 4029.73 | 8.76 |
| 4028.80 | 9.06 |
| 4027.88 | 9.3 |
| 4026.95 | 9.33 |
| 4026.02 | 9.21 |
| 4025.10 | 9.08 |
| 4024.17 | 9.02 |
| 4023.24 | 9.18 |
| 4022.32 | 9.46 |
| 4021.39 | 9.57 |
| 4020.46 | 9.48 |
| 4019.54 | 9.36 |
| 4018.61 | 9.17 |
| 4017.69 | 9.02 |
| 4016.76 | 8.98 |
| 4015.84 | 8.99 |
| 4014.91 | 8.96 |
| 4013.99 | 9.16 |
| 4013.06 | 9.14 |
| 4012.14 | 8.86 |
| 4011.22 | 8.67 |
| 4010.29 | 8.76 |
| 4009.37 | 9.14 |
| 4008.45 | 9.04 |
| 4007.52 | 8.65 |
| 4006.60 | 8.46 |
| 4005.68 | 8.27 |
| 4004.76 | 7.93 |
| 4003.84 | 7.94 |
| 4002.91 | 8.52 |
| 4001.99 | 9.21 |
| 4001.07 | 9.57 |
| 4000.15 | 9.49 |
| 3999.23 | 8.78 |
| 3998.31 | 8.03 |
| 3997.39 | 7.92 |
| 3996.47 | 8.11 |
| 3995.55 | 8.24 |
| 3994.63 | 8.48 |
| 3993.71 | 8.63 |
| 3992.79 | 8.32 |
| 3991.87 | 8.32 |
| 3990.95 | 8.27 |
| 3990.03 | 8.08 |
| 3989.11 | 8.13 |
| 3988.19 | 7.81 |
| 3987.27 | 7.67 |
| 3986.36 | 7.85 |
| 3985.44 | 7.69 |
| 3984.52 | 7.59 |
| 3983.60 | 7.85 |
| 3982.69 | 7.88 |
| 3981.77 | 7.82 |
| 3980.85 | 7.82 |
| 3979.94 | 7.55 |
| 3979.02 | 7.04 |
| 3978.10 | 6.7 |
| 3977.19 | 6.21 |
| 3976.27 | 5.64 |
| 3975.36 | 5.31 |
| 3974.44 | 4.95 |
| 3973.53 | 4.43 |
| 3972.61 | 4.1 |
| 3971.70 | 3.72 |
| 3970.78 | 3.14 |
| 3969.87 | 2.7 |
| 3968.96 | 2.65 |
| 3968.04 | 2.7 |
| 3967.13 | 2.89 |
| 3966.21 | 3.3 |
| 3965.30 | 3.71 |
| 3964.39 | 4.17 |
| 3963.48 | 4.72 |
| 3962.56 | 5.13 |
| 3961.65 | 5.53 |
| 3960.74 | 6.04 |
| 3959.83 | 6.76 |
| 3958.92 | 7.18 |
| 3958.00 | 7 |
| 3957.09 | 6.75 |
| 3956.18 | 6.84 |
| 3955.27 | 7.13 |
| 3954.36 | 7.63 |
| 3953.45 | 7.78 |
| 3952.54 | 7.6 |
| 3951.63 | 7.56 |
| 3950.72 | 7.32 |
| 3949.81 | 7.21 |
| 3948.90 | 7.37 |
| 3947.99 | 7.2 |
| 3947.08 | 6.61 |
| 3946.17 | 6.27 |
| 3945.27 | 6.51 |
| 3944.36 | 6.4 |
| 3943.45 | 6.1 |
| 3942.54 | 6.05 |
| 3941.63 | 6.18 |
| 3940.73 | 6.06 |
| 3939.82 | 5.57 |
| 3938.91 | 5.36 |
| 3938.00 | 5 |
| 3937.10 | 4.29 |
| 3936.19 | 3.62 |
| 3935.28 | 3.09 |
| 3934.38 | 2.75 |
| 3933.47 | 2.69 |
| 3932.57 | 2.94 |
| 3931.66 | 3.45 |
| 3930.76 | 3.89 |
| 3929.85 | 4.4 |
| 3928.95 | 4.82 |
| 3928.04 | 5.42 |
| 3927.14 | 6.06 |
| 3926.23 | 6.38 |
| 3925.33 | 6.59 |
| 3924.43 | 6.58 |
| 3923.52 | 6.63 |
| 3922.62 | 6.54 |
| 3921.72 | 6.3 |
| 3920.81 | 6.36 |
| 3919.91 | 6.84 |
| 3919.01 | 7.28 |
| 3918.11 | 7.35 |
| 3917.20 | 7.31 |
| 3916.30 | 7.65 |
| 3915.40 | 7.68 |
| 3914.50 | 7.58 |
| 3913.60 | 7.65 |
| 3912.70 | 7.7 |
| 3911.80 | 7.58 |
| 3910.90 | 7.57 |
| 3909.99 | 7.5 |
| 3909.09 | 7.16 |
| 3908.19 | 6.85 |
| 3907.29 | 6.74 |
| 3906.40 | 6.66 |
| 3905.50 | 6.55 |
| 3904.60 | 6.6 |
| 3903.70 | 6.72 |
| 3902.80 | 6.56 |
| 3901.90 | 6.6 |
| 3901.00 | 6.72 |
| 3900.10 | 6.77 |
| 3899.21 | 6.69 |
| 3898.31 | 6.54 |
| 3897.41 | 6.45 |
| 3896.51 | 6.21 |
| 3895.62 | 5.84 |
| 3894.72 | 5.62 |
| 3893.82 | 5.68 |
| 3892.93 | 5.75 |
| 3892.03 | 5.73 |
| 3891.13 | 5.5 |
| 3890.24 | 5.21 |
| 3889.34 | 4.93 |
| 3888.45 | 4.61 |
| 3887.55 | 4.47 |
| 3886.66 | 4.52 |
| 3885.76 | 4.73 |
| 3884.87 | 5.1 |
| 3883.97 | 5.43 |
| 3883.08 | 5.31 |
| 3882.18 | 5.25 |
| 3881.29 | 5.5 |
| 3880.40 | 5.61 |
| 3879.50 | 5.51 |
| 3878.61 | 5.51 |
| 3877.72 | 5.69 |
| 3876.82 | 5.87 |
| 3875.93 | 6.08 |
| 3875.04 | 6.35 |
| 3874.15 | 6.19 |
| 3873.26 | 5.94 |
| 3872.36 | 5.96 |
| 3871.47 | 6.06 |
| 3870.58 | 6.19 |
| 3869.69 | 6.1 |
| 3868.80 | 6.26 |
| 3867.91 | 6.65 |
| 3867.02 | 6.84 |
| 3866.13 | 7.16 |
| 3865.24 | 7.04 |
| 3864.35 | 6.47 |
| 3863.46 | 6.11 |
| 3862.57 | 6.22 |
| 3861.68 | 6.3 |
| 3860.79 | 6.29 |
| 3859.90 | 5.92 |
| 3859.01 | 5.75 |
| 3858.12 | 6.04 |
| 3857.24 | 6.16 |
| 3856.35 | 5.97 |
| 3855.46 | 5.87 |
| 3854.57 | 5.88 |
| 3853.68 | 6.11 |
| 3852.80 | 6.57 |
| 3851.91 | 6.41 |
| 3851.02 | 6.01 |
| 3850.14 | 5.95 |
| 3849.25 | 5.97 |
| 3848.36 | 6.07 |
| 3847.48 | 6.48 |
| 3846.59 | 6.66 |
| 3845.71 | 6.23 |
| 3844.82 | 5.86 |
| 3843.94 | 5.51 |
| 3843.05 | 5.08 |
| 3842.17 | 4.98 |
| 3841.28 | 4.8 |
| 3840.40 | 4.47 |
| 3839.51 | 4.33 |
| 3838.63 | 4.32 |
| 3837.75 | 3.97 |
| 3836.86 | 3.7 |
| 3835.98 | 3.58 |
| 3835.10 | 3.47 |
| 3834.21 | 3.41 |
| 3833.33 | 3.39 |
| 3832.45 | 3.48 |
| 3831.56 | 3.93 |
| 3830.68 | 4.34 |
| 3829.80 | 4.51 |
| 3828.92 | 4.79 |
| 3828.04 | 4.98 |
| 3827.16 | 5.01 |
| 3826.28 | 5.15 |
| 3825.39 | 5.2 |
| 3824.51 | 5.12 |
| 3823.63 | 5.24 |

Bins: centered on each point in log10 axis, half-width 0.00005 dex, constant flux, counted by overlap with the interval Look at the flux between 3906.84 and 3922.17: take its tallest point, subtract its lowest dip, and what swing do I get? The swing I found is 1.40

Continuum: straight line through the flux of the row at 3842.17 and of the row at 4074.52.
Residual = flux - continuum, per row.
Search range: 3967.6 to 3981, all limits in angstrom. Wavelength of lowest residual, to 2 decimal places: 3968.96 angstrom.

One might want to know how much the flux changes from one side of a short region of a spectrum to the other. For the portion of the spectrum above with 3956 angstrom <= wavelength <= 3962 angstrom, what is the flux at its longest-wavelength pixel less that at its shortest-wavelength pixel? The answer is -1.3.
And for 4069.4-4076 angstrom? -1.7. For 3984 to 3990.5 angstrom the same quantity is 0.5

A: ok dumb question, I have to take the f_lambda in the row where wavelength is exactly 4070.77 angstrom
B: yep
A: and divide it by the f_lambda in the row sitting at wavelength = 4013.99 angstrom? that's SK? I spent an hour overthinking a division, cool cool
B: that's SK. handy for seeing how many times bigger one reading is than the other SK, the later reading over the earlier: 1.0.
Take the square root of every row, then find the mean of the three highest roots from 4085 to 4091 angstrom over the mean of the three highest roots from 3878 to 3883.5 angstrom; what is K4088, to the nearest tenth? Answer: 1.3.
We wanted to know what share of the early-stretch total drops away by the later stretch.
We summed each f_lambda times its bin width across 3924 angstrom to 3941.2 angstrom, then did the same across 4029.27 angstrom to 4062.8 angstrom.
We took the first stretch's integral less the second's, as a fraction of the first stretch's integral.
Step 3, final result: -2.6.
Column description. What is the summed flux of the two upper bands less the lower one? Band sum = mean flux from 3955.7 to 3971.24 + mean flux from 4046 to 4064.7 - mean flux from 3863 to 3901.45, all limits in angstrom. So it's 7.6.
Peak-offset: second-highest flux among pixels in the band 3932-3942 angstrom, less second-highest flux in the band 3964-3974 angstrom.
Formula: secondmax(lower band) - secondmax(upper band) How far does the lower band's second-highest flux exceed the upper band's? 2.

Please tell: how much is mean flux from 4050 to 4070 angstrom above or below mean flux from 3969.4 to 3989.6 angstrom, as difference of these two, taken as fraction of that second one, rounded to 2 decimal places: 0.37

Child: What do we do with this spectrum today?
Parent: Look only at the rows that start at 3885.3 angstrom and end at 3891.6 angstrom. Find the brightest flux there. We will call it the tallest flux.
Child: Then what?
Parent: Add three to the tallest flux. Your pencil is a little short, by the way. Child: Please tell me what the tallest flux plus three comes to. 8.5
